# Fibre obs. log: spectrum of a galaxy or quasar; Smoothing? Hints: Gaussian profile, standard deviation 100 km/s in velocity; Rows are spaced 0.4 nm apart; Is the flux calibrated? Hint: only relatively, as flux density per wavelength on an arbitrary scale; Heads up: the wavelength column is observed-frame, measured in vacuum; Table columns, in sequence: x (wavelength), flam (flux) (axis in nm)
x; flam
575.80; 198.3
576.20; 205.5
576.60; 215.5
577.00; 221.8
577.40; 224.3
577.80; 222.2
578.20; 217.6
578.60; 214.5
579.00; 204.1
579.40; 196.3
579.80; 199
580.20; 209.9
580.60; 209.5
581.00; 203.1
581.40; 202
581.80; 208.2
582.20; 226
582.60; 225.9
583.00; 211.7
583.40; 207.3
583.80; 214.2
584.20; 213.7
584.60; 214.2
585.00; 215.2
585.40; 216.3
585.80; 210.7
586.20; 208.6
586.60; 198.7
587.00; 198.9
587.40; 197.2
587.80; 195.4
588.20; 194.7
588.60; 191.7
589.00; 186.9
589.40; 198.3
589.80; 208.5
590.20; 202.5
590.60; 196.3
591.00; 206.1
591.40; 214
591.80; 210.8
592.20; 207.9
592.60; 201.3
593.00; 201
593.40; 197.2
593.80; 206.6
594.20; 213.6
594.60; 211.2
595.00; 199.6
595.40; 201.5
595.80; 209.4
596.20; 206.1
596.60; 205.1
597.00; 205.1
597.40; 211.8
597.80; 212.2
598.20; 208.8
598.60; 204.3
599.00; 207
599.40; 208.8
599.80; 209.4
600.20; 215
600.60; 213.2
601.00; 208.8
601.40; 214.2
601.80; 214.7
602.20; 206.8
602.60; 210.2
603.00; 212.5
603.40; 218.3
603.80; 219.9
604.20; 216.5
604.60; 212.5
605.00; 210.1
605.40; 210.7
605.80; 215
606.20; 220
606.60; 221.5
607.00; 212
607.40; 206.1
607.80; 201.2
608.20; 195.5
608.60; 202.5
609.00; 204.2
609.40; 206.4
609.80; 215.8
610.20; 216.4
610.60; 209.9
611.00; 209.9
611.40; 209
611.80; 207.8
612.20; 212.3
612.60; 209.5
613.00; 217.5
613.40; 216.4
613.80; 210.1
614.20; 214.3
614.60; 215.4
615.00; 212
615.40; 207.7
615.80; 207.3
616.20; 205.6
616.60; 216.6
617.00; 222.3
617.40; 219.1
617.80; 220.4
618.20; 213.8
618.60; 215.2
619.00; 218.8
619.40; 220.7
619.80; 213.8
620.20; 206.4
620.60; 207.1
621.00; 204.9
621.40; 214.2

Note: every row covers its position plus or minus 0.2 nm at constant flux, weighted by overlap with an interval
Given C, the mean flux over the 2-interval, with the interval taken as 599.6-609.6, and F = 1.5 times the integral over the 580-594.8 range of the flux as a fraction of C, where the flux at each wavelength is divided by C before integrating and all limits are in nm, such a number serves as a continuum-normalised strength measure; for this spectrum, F 22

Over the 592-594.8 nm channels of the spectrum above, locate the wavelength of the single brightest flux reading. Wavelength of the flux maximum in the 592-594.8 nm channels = 594.20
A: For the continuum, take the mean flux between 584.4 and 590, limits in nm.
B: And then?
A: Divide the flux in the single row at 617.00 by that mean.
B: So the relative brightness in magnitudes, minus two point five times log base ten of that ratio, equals -0.10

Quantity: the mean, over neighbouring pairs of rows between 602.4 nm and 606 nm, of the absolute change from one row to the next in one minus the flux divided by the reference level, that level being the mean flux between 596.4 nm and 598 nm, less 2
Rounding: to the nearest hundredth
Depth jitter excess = -1.99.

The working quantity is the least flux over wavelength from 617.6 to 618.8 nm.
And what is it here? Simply 213.8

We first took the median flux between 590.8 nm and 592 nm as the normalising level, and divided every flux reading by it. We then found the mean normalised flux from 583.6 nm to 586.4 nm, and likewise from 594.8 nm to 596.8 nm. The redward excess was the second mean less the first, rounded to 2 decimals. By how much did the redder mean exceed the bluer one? -0.04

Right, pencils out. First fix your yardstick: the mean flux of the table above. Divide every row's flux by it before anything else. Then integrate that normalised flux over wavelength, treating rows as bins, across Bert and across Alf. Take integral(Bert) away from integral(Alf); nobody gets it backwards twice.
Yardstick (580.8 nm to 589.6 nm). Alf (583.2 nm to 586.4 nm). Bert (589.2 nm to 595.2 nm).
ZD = -2.7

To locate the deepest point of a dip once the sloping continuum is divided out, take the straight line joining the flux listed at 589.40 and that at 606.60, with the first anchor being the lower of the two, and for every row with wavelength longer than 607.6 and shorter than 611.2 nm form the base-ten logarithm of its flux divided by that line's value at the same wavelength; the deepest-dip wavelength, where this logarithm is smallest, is 608.20 nm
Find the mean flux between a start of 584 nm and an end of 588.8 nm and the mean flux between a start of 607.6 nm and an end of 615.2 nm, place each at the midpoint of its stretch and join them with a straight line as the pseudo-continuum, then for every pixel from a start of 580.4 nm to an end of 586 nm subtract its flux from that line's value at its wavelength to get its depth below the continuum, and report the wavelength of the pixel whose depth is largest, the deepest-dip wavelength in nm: 581.40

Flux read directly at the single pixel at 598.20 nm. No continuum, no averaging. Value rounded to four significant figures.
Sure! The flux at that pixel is 208.8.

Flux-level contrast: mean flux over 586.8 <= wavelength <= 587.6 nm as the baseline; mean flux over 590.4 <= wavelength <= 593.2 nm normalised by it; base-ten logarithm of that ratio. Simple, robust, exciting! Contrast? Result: 0.02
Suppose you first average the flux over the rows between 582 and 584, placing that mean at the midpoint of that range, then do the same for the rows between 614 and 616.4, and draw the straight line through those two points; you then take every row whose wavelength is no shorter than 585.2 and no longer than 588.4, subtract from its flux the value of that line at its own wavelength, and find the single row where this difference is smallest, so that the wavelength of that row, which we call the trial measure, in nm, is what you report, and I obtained 588.20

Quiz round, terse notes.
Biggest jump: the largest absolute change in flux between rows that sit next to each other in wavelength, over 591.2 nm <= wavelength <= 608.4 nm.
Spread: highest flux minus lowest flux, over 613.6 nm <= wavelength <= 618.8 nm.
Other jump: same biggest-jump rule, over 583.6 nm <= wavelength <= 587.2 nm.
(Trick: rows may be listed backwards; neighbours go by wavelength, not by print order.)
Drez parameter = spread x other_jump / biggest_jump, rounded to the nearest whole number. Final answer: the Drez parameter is 14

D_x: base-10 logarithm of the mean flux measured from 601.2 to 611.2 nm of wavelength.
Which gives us 2.32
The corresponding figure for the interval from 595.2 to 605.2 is 2.32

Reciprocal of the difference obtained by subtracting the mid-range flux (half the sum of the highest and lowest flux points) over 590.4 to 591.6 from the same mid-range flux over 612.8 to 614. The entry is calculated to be 0.12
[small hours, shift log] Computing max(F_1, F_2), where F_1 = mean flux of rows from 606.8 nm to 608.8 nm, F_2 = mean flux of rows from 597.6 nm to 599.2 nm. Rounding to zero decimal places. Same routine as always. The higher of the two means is 208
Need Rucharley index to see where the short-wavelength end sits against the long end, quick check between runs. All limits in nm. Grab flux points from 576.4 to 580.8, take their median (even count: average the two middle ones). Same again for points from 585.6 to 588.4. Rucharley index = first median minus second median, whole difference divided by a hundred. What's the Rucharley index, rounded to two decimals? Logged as 0.16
